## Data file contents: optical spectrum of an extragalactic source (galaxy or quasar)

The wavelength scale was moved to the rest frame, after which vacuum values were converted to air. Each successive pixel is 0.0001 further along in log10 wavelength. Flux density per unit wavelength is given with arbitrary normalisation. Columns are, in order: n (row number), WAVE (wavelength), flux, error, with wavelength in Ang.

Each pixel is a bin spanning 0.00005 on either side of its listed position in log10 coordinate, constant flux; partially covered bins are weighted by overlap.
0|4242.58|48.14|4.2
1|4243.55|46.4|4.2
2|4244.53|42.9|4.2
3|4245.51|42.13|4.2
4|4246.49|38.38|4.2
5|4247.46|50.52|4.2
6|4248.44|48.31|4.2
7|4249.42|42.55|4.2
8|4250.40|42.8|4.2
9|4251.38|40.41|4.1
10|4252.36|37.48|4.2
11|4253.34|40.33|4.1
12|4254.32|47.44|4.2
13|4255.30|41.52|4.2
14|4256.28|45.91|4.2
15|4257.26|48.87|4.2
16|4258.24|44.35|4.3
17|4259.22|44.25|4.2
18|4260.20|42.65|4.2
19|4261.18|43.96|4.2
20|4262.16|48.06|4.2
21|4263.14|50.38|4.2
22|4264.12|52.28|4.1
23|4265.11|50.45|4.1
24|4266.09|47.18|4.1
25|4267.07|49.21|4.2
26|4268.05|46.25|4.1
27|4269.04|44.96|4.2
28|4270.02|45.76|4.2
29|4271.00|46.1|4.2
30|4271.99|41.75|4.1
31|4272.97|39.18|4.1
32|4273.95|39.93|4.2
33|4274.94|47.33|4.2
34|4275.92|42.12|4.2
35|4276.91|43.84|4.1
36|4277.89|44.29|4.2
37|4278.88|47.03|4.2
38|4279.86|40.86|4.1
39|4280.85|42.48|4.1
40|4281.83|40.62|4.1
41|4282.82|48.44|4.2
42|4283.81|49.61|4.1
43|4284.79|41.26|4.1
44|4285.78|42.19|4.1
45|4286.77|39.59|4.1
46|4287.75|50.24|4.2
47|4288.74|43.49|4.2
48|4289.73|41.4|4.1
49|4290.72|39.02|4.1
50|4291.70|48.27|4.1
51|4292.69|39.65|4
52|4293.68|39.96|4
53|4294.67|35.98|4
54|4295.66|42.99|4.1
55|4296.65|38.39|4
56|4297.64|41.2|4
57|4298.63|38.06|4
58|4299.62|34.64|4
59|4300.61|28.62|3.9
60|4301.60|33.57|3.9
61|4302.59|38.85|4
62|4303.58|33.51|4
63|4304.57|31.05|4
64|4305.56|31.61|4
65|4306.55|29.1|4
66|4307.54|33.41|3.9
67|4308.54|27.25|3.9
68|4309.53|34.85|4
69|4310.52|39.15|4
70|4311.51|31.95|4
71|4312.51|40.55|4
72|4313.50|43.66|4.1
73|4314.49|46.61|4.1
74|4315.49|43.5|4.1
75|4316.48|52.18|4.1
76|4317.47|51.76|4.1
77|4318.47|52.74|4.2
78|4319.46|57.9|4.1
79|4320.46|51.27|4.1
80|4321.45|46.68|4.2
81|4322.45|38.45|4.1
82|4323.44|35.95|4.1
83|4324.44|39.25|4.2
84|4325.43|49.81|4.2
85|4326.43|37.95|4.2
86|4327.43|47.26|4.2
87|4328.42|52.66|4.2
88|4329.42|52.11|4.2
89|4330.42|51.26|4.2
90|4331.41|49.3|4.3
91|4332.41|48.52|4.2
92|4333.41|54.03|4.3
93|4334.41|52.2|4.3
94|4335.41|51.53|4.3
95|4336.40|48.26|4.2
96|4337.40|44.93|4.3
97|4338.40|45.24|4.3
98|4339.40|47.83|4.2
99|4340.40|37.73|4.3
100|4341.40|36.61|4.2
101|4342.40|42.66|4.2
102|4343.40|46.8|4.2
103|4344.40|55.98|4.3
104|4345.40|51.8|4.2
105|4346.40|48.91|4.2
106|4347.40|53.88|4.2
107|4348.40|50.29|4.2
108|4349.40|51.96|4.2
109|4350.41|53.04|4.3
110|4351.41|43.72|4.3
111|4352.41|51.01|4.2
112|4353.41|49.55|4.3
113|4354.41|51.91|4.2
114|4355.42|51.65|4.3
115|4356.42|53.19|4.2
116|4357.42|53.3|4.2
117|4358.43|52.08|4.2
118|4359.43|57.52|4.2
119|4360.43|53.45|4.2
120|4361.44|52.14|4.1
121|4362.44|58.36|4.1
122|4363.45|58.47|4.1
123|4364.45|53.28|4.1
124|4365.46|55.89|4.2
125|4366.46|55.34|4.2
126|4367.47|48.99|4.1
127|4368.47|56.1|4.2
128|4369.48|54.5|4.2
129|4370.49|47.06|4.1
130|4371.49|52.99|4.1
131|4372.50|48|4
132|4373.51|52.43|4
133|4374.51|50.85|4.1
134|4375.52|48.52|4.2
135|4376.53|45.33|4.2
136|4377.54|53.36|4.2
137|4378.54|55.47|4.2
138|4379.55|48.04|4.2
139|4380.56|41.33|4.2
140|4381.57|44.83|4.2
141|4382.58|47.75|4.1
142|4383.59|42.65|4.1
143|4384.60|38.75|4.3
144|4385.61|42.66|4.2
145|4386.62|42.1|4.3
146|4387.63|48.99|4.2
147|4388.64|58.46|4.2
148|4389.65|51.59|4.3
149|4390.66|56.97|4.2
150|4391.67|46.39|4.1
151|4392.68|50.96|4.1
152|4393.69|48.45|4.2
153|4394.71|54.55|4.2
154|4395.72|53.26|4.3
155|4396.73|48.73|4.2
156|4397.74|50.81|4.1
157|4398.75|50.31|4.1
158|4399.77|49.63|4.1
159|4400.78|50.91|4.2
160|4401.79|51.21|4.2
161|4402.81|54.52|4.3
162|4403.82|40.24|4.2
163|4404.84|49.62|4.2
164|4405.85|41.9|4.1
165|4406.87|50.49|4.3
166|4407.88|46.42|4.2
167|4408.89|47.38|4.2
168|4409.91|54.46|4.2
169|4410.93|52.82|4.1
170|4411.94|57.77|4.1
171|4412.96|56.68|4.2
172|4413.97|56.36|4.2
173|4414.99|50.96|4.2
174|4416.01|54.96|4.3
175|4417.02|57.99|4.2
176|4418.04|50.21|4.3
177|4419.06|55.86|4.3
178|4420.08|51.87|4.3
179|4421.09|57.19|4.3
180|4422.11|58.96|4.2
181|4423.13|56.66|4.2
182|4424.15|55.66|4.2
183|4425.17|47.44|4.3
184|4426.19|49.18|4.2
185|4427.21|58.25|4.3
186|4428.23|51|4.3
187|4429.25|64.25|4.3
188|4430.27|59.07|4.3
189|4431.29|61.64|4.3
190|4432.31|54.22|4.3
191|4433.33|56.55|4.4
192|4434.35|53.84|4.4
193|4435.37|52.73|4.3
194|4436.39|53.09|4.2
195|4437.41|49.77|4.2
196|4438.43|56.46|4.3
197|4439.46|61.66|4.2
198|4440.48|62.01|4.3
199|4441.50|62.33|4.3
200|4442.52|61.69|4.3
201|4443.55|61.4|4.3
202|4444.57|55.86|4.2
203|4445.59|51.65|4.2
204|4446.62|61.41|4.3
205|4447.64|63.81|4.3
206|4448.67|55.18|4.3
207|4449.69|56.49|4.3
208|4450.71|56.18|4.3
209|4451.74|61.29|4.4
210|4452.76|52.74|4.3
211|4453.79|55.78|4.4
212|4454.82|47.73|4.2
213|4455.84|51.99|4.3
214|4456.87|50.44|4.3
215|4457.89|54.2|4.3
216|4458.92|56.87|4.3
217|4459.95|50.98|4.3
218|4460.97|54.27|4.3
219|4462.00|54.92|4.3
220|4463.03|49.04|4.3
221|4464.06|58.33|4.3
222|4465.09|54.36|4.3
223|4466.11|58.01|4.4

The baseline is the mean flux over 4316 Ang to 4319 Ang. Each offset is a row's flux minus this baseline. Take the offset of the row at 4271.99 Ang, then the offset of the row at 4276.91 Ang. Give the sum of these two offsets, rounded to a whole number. -19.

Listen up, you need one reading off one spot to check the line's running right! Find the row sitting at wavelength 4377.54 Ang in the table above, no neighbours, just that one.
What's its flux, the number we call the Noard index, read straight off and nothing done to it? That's 53.36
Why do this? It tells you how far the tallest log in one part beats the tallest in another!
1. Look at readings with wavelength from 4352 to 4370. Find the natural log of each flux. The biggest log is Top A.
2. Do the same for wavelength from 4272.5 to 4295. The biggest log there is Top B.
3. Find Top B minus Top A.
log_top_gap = -0.15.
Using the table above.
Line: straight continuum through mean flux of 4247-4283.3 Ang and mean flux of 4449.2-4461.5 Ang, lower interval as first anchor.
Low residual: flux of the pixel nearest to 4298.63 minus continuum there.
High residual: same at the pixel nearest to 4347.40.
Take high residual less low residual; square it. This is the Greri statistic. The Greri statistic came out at 181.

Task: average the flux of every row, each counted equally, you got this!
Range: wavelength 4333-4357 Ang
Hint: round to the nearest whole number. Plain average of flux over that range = 49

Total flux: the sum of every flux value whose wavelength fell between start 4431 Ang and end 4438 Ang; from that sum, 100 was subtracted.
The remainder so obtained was 282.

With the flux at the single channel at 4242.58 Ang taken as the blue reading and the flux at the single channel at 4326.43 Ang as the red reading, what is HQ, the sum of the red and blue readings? 86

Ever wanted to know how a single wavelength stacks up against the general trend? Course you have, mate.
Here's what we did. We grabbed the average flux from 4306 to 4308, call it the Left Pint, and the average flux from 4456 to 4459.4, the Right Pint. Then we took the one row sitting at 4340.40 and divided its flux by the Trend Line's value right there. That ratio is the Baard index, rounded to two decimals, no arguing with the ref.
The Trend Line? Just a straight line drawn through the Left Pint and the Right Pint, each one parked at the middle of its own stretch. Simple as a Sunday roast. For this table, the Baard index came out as 1.04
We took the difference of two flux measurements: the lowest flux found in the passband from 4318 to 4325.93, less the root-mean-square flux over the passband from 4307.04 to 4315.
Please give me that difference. -1.7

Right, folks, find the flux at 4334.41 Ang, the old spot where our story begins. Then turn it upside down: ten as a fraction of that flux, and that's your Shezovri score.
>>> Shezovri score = 0.192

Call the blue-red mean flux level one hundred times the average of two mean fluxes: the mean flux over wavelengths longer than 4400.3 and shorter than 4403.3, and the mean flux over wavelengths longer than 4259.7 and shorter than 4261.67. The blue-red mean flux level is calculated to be 4776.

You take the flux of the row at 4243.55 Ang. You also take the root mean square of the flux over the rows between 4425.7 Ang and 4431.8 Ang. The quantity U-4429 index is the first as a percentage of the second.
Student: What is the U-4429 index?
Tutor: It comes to 81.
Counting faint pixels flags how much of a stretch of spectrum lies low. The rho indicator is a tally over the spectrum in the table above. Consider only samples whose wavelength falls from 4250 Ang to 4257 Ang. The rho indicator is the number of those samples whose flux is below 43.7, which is 5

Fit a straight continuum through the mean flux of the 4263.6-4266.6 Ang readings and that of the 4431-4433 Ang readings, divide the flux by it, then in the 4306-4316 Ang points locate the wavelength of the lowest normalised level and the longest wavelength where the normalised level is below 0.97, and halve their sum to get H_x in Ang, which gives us 4312.0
